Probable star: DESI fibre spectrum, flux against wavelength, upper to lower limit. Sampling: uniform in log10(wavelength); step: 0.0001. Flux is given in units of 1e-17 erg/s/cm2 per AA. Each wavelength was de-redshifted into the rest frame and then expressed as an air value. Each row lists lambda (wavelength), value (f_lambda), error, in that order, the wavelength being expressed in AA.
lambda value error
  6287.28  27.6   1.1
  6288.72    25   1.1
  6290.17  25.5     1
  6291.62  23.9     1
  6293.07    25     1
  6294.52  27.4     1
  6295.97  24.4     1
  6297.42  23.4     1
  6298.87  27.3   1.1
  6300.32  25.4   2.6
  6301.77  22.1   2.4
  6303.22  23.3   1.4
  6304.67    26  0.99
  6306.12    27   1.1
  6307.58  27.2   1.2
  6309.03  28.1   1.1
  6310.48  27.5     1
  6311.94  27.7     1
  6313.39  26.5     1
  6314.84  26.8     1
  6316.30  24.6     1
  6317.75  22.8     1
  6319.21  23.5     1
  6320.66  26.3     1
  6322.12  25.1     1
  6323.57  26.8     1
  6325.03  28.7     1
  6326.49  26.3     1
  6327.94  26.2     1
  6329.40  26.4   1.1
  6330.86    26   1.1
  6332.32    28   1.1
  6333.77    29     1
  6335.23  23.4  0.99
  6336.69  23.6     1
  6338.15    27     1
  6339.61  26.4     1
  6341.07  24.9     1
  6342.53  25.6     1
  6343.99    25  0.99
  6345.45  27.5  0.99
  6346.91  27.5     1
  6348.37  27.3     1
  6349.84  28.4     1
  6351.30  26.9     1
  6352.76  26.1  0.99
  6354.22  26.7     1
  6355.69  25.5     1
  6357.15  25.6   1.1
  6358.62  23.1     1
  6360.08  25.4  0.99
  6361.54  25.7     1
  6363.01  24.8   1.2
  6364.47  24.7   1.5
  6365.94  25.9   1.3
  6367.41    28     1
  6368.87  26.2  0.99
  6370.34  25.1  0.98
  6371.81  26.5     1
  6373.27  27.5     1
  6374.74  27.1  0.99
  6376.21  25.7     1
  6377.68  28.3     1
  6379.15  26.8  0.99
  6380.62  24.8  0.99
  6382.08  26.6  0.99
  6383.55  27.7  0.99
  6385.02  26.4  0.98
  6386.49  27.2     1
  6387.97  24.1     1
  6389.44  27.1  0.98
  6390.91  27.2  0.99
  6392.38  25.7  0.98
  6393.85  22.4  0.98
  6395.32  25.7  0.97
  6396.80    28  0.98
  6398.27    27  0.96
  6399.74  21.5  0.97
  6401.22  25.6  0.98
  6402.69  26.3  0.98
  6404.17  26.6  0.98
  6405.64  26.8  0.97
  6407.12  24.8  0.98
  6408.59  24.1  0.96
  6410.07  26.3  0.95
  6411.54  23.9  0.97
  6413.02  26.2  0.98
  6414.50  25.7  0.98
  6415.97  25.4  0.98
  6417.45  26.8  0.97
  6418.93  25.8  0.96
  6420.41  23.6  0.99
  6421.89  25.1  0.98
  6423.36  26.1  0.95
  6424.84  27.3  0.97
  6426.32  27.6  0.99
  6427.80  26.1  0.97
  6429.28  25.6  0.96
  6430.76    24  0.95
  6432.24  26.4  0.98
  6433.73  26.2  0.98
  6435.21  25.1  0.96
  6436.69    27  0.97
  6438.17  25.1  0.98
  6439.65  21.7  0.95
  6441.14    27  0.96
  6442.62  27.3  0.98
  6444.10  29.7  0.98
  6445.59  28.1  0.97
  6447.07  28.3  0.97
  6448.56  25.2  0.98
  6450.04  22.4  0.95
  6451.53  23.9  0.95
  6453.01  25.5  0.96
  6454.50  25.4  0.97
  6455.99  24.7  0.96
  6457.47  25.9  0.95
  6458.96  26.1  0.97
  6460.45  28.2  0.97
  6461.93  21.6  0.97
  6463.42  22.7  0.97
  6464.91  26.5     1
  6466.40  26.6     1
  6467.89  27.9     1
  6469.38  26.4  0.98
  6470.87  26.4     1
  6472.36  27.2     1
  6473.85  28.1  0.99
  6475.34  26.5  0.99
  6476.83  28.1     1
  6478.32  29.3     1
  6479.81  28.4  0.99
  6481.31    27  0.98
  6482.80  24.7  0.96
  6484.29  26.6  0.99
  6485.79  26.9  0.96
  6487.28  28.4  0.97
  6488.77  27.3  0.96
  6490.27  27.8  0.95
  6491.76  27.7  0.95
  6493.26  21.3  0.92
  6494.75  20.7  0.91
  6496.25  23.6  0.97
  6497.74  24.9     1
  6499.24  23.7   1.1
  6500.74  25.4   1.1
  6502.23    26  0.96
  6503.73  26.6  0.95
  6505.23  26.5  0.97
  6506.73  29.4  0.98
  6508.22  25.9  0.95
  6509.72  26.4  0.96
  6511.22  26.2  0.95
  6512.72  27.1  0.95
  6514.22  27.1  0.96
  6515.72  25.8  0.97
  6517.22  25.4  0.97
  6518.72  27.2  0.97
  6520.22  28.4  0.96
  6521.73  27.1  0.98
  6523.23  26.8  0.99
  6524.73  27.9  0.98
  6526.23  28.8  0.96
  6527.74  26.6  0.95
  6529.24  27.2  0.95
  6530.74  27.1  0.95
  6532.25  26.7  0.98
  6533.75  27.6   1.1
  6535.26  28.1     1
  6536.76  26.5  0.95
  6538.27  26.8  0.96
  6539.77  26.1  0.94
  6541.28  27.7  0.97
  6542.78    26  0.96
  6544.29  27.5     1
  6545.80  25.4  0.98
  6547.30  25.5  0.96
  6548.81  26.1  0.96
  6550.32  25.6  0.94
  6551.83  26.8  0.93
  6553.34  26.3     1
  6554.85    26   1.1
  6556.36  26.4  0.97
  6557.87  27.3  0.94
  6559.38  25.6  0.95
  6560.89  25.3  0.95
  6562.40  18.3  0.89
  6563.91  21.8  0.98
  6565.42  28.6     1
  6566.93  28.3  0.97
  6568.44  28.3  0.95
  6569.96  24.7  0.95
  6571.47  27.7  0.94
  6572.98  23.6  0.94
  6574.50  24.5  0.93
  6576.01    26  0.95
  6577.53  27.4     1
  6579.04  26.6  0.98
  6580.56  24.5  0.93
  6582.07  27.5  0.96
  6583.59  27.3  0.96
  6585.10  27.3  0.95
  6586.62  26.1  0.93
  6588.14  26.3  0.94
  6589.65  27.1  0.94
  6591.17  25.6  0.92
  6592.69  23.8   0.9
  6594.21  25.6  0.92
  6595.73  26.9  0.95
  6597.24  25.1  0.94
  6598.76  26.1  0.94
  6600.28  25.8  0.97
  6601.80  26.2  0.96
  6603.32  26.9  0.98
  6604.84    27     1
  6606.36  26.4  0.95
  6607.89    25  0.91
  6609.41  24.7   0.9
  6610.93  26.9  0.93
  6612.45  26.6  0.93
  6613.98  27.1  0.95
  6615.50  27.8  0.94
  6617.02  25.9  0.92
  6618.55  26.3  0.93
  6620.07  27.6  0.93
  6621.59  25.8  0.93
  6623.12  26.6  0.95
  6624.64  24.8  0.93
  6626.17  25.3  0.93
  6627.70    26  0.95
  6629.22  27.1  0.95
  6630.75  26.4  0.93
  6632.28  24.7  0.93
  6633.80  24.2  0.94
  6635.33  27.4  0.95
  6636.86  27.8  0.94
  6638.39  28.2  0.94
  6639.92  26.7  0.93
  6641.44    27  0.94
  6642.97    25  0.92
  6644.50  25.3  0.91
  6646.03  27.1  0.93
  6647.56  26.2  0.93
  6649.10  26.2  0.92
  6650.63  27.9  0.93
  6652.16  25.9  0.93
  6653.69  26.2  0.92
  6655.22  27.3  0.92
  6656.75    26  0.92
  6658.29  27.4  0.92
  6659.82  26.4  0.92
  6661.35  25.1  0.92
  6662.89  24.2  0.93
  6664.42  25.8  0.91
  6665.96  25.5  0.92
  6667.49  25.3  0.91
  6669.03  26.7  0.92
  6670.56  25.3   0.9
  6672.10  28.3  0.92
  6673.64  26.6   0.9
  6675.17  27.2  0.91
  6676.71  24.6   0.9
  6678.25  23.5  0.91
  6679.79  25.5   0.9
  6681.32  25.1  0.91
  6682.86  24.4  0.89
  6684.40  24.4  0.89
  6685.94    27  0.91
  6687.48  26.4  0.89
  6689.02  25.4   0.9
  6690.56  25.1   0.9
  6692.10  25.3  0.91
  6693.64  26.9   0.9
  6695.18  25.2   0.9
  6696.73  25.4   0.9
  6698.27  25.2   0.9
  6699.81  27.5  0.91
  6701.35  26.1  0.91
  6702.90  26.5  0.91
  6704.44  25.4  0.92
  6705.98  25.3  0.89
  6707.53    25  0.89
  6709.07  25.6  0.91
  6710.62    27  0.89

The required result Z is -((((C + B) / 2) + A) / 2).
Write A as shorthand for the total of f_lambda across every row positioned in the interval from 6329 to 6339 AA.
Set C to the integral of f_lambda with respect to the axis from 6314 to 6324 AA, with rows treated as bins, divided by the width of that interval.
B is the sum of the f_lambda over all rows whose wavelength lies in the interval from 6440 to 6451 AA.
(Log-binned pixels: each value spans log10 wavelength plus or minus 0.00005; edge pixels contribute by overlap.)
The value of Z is -145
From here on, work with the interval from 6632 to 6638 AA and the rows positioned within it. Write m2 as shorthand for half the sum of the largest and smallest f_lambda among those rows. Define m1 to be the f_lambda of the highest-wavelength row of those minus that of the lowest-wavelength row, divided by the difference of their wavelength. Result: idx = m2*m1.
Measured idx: 18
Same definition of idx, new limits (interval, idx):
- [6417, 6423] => -10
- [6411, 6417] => 8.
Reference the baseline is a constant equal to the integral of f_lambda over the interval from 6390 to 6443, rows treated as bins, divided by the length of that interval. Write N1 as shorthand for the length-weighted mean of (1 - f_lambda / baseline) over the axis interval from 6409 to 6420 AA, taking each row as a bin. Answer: 0.001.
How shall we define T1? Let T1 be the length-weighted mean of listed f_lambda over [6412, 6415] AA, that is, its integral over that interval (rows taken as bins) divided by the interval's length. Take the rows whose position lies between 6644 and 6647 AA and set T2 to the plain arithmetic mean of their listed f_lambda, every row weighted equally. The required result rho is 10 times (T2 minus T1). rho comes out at 5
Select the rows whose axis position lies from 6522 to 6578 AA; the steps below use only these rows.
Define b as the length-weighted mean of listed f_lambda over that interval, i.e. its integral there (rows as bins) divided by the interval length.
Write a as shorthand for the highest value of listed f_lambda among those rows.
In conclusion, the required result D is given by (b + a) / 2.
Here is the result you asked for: 27.5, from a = 28.8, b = 26.3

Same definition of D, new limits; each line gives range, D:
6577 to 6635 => 27.0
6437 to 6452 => 27.8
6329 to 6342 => 27.5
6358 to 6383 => 27.2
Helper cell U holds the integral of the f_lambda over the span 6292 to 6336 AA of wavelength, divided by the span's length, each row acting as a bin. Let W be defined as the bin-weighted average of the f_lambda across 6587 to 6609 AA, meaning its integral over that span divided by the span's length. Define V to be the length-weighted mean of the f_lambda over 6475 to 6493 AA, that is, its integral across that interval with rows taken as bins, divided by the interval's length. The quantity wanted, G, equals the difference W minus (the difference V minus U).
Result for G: 24.6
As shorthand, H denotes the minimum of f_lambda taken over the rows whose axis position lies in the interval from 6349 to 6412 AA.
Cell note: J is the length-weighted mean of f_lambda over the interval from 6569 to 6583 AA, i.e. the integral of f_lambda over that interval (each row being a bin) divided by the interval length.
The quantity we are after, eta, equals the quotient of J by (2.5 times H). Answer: 0.48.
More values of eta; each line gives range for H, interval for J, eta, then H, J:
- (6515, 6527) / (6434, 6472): 0.41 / 25.4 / 25.8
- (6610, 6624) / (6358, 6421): 0.40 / 25.8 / 25.8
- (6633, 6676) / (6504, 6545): 0.45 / 24.2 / 27.0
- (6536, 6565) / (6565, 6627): 0.57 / 18.3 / 26.3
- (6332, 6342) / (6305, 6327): 0.45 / 23.4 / 26.3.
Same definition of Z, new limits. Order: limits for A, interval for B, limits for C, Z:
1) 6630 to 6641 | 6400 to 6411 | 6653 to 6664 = -144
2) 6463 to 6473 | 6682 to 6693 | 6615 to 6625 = -143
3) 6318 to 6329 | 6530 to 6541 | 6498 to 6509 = -145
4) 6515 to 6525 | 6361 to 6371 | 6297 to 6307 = -146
